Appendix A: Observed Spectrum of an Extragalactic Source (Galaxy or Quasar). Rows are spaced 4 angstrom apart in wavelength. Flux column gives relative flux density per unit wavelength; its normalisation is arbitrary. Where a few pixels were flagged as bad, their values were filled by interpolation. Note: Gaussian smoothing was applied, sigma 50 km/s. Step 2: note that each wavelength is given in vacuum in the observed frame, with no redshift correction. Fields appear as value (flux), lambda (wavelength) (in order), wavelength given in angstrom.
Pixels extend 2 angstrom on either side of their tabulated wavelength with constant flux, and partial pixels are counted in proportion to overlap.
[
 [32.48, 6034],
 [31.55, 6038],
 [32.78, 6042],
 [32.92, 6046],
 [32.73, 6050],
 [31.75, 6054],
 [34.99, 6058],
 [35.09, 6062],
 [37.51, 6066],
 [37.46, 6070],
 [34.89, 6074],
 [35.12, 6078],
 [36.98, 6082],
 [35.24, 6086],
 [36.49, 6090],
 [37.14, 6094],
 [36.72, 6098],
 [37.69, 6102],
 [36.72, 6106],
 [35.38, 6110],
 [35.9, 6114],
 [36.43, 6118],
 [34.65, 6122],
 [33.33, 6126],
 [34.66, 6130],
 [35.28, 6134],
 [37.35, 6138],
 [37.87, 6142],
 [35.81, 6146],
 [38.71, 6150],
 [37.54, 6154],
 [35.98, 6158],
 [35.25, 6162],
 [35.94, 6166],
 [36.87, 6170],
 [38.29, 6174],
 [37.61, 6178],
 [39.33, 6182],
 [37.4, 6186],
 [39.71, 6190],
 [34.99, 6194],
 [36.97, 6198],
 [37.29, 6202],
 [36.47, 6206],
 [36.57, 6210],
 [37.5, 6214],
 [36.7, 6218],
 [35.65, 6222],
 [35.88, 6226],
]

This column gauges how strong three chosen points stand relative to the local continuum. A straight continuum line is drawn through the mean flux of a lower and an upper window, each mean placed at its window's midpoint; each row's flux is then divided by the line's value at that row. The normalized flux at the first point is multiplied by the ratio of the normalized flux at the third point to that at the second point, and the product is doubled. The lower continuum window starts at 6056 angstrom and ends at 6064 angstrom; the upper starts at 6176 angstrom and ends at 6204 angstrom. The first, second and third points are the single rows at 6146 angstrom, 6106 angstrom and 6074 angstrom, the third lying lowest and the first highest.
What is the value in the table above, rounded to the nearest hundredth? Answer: 1.89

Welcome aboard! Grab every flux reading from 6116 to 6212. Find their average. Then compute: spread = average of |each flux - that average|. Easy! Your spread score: 1.23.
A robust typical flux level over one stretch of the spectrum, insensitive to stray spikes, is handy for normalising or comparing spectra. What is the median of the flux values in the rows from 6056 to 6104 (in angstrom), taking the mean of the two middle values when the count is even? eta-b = 36.6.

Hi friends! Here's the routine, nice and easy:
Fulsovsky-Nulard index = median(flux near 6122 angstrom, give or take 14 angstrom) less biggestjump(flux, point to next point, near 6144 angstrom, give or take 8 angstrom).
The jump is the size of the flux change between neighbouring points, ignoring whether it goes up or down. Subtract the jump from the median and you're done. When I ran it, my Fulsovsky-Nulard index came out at 32.4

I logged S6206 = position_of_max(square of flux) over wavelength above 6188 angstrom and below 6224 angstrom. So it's 6190 angstrom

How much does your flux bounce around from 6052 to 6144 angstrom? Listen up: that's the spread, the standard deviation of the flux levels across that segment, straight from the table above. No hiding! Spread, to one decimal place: 1.5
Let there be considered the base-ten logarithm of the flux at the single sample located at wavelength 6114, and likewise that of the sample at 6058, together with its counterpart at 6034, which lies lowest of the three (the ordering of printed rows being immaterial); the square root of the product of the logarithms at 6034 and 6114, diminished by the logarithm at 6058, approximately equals -0.011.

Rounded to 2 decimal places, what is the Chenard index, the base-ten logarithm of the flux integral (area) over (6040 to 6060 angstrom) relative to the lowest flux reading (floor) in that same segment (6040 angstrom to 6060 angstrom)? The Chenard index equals 1.32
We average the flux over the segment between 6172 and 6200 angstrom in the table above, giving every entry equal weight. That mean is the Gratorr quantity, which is 37.8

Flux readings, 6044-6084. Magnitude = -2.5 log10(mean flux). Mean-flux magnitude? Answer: -3.86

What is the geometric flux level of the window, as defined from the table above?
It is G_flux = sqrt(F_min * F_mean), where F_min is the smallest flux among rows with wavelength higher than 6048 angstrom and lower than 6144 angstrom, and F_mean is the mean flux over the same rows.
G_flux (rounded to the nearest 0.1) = 33.7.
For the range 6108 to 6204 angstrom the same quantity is 34.9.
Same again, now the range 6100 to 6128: 34.5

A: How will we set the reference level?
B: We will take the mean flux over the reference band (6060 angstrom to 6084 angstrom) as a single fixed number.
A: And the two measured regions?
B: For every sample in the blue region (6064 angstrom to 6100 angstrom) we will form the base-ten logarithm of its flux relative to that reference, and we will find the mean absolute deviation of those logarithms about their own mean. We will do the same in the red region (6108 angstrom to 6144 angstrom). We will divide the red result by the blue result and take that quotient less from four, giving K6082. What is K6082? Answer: 2.7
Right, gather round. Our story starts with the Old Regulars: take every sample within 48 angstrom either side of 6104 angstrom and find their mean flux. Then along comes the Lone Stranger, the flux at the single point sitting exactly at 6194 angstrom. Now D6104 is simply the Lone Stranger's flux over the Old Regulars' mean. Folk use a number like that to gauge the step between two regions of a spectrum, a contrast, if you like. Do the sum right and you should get 0.97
